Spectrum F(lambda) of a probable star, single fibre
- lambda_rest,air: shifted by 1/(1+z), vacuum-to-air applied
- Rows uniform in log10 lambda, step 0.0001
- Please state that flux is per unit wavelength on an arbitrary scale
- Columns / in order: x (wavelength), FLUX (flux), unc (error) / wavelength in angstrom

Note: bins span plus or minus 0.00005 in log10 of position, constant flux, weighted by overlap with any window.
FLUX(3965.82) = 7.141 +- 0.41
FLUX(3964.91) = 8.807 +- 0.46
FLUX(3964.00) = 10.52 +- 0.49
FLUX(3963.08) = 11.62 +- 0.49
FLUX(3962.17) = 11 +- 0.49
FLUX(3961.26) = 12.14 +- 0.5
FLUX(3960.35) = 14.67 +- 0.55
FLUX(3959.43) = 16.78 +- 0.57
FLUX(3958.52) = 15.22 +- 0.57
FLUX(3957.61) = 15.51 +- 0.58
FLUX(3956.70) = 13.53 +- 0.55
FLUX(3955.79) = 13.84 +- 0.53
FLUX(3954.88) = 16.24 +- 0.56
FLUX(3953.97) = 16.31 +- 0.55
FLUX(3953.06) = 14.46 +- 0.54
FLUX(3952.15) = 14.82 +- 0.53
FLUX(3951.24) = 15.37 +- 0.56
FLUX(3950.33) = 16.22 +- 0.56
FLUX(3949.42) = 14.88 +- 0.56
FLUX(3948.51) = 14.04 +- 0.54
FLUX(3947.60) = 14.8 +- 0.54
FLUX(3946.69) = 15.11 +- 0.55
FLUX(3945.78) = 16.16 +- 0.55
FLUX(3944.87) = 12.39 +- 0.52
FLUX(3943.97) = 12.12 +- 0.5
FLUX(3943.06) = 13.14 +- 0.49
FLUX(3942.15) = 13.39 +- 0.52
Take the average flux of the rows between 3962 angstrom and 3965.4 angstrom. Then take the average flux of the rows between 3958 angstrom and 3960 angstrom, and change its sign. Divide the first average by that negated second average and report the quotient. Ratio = -0.66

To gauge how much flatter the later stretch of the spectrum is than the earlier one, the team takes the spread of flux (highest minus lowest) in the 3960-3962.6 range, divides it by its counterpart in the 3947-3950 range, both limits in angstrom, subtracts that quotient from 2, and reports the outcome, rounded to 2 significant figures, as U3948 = -2.4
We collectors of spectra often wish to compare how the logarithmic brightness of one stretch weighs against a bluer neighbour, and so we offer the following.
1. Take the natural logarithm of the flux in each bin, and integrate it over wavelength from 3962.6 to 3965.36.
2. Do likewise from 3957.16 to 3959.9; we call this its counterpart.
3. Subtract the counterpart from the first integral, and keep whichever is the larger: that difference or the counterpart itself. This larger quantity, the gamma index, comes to 7.55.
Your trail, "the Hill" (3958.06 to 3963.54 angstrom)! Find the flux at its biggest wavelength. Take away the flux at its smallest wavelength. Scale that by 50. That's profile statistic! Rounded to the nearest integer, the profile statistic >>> -180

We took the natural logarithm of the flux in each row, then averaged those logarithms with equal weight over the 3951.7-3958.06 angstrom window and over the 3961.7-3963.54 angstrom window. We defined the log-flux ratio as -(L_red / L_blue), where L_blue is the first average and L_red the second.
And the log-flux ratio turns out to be -0.90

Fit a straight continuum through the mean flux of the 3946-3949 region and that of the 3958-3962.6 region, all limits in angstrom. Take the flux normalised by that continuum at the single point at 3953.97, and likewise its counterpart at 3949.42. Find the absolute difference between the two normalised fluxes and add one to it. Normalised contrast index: 1.118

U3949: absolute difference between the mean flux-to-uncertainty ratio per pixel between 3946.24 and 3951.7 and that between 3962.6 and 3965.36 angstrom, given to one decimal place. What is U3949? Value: 5.9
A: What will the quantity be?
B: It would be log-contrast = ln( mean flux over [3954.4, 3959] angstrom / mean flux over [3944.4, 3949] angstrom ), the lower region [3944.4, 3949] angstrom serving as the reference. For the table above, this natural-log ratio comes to 0.03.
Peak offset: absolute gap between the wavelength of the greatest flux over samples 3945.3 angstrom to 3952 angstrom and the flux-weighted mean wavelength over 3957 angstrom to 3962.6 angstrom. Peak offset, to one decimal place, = 9.4 angstrom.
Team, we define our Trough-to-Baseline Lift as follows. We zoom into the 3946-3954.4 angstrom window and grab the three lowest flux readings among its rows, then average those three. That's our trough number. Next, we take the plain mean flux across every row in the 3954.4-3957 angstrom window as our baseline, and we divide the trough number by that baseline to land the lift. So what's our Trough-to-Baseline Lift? 0.99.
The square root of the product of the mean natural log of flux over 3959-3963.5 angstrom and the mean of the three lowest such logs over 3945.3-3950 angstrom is 2.62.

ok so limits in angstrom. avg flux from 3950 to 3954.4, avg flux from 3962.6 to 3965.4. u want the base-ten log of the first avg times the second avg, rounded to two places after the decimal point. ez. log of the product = 2.20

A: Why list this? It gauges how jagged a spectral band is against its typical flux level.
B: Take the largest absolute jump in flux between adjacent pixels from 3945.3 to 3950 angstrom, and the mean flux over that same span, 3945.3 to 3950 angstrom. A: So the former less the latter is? -13.9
